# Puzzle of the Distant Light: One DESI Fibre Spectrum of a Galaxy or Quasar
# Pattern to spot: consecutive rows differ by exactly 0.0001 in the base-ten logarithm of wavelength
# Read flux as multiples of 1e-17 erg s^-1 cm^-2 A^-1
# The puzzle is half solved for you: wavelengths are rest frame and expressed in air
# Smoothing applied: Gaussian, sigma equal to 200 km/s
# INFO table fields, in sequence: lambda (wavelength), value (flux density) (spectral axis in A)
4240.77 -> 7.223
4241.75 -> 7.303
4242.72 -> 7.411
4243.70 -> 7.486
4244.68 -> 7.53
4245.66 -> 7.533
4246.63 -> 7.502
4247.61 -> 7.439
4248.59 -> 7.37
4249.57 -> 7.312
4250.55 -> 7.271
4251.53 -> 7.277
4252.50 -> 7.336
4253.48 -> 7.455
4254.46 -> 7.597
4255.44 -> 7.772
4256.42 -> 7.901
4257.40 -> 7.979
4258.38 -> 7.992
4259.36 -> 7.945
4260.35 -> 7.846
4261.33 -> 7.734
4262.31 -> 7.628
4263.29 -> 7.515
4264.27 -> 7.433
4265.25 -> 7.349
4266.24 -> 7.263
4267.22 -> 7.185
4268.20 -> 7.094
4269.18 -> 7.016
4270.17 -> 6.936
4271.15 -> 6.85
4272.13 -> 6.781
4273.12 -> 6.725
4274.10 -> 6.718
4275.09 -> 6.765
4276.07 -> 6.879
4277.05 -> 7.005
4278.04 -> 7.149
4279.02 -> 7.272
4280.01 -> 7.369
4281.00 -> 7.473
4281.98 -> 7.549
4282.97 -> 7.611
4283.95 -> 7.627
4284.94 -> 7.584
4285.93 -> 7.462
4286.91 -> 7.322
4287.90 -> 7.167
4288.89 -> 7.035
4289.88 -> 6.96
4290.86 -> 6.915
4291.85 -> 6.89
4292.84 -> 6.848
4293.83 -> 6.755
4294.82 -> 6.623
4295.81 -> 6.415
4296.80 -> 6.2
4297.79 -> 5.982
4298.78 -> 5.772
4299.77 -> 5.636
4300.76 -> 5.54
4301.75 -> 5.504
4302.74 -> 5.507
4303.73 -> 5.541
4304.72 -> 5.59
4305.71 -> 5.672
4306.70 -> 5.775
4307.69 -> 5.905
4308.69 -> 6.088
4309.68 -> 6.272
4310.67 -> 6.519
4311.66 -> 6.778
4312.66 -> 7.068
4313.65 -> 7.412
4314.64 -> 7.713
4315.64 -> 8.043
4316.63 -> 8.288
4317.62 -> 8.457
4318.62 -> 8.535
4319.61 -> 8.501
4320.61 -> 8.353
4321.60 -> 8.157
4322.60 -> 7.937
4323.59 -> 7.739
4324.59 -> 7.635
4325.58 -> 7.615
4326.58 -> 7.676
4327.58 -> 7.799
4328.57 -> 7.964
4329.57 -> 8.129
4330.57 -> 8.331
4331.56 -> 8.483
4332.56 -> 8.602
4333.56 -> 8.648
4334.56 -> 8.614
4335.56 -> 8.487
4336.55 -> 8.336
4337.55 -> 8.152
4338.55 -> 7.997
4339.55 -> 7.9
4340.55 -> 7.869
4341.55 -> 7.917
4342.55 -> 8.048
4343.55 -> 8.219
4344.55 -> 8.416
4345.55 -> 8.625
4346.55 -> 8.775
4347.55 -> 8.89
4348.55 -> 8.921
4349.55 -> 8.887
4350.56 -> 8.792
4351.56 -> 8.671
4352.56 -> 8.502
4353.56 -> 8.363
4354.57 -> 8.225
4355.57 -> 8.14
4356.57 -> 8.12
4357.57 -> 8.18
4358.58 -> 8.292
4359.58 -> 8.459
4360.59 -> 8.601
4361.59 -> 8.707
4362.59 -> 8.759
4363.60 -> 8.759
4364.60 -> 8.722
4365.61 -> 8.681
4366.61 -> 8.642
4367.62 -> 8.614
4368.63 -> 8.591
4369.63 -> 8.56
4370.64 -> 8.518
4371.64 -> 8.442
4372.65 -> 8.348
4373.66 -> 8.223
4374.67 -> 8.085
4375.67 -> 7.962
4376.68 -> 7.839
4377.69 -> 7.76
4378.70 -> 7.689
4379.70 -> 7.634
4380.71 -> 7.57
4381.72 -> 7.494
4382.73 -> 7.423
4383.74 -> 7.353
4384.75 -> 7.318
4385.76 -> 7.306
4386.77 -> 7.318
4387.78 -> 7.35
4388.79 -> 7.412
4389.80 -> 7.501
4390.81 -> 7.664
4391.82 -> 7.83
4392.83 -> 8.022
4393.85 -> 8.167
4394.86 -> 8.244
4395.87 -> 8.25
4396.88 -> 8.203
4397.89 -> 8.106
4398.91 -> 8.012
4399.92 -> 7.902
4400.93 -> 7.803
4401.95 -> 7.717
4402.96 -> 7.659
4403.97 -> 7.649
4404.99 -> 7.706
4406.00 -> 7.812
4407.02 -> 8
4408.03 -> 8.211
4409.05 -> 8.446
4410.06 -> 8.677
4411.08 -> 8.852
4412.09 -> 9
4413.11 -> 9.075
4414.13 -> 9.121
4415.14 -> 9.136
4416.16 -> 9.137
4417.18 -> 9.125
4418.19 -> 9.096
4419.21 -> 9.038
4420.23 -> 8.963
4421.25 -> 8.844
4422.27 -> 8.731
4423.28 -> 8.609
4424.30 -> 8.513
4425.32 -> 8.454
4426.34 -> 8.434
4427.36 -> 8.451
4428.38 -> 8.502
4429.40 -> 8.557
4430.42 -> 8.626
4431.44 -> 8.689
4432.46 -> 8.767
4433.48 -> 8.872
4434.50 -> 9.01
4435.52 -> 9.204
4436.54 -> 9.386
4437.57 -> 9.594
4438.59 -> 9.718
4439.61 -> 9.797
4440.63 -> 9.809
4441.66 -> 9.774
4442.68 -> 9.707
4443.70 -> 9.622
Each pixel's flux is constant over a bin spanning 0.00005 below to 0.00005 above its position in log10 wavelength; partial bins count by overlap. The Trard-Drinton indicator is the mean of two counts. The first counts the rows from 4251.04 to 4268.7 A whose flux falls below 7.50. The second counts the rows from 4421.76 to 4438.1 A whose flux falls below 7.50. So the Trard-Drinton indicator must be 4.0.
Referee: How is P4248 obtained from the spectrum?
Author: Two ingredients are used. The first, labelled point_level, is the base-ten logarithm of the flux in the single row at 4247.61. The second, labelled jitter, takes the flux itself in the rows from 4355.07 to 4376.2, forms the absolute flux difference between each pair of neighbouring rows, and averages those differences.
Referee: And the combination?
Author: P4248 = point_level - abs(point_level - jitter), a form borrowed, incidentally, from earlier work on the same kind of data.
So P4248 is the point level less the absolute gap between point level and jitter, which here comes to 0.073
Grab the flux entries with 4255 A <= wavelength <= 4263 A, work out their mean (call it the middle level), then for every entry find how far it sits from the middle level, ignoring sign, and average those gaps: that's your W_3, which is 0.10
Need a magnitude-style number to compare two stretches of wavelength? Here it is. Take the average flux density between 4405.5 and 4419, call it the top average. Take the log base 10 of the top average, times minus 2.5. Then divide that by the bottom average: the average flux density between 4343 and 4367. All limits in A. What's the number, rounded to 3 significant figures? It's -0.275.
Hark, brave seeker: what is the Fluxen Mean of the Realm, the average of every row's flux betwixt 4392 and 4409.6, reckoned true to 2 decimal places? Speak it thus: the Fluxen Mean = 7.99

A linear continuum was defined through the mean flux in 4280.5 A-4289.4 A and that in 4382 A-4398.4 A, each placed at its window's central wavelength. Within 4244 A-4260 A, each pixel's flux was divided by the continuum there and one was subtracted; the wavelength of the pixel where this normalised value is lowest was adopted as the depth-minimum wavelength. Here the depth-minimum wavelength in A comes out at 4250.55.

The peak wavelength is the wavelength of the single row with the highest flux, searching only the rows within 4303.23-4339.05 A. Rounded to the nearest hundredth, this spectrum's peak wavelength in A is 4333.56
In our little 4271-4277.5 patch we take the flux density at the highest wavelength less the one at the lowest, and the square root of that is 0.39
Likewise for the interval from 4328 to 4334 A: 0.83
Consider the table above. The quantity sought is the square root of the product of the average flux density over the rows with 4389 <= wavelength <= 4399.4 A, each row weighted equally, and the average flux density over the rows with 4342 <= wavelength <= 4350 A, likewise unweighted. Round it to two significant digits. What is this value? 8.3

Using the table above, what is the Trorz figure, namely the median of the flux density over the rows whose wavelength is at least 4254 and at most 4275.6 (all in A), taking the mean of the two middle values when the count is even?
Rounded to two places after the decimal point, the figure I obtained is 7.39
